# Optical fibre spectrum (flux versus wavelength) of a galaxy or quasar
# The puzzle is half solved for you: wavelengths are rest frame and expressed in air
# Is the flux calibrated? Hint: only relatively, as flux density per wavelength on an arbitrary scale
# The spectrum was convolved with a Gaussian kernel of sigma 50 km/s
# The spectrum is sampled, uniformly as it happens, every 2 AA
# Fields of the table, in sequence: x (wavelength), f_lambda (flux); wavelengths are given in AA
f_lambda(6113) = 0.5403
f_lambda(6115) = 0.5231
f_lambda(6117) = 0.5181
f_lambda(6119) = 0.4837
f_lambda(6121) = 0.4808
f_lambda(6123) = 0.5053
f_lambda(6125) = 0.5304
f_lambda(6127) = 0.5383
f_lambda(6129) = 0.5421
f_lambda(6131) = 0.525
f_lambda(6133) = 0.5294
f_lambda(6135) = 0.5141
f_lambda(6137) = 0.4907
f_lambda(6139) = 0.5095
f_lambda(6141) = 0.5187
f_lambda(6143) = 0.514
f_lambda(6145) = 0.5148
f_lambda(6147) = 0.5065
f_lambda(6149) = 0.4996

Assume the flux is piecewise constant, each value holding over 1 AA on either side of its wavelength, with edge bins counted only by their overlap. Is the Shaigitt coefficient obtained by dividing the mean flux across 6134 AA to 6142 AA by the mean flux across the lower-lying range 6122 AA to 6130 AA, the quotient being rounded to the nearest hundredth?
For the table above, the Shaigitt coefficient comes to 0.96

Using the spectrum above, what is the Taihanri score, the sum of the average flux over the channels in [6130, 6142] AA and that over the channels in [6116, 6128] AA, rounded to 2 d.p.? 1.02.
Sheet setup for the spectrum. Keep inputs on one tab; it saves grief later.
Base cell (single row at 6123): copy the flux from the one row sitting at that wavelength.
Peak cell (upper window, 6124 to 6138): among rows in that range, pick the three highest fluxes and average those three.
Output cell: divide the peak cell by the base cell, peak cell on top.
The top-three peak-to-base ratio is 1.06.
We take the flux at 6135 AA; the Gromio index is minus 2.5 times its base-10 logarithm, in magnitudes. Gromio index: 0.722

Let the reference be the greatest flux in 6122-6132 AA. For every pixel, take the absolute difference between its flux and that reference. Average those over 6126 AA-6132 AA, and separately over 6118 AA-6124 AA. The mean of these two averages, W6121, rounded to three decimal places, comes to 0.030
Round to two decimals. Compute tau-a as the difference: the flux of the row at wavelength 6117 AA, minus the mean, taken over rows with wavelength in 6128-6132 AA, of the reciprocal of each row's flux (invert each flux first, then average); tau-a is -1.36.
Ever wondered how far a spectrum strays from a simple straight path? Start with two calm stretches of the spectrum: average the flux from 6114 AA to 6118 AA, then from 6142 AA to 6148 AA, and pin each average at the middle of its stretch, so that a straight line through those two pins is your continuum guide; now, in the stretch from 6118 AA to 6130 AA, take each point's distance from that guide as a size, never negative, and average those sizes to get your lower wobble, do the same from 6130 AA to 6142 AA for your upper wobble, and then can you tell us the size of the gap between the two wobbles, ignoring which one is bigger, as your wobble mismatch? 0.0149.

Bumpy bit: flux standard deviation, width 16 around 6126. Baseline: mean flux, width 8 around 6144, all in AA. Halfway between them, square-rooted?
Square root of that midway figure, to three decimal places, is 0.518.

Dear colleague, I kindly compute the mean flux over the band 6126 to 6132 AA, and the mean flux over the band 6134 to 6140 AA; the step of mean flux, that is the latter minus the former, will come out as -0.030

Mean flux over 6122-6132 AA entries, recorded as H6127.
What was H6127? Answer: 0.528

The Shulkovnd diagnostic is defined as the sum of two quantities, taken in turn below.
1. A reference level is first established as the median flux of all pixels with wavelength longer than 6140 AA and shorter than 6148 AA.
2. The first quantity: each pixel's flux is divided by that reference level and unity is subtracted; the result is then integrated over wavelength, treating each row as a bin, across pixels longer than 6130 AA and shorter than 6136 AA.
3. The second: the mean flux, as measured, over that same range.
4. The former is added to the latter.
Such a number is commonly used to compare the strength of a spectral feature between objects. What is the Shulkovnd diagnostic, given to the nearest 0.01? 0.62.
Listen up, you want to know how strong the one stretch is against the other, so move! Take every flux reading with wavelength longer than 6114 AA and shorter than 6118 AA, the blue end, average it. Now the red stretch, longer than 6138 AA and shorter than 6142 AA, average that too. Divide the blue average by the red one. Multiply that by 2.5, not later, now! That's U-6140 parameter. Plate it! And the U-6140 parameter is 2.53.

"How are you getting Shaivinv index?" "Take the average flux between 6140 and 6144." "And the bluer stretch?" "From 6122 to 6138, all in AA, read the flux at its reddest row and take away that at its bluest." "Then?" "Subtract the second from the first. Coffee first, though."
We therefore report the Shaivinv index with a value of 0.531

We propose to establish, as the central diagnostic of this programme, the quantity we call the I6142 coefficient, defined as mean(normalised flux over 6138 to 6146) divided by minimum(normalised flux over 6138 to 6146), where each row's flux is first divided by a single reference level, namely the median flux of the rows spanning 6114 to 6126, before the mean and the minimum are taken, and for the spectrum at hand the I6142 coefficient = 1.01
